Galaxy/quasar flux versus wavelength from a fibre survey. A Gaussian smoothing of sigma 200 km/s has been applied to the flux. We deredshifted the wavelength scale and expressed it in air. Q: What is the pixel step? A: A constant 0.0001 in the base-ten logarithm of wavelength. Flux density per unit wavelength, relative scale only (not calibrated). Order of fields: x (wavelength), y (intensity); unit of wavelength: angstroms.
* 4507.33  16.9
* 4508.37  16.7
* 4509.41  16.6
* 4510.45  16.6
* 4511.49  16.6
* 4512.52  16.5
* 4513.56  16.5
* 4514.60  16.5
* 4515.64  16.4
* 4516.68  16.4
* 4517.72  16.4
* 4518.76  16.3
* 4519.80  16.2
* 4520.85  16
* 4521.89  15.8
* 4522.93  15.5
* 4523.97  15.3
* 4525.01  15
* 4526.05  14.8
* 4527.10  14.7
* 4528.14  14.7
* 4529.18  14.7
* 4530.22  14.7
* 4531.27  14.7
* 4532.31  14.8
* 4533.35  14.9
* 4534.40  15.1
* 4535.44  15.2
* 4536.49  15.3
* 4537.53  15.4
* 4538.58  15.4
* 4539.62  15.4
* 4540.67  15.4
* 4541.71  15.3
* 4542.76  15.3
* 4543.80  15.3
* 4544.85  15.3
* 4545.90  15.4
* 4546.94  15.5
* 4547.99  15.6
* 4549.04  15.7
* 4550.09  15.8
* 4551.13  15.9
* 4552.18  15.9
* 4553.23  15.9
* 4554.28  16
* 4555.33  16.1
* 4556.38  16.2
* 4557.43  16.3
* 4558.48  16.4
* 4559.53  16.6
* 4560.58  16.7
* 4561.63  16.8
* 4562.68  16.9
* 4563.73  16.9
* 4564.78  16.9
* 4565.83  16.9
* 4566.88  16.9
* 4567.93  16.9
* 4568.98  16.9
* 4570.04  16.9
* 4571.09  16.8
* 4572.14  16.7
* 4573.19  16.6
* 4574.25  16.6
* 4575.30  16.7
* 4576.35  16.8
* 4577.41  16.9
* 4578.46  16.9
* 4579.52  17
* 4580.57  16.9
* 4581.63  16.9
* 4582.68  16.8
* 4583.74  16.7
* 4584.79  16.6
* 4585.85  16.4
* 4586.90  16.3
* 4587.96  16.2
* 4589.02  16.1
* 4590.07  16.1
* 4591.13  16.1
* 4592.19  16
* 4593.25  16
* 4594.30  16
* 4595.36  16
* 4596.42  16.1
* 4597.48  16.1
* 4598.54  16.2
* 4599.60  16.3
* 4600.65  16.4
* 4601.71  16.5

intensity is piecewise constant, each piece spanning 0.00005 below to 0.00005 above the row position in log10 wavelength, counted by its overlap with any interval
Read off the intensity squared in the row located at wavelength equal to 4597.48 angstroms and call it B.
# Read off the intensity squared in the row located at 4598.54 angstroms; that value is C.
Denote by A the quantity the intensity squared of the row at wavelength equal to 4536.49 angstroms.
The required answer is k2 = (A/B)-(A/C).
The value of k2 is 0.01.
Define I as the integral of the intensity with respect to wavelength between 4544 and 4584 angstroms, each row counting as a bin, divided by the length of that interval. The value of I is 16.4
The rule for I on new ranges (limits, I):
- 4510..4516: 16.5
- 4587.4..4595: 16.1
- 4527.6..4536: 14.9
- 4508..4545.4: 15.6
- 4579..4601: 16.3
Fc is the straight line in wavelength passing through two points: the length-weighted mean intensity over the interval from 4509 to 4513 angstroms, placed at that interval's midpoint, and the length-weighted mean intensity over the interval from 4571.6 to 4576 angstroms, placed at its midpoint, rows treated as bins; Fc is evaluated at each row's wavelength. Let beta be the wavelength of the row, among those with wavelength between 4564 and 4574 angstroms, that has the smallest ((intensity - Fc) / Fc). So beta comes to 4573.19 angstroms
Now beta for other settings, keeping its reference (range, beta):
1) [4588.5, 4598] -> 4595.36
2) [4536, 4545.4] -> 4544.85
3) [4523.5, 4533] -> 4531.27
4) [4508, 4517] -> 4516.68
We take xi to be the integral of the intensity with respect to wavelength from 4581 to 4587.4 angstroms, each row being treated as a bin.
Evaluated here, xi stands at 106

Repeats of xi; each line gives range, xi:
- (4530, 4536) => 89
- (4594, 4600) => 97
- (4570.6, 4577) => 107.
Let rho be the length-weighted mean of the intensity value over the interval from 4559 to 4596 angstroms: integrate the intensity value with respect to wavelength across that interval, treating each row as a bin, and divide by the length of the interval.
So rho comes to 16.6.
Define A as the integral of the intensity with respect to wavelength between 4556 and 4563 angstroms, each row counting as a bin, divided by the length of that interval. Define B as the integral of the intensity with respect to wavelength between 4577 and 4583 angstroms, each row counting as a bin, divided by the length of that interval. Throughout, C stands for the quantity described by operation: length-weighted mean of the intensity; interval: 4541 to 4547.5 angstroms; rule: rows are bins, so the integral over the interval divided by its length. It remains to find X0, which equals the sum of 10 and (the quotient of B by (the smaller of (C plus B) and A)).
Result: 11.0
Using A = 16.6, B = 16.91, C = 15.4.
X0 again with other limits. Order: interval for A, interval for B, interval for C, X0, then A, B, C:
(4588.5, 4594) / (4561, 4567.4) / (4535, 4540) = 11.1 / 16.1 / 16.89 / 15.3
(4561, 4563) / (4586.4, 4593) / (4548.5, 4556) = 11.0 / 16.8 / 16.11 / 15.9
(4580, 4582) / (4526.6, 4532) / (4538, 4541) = 10.9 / 16.9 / 14.72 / 15.4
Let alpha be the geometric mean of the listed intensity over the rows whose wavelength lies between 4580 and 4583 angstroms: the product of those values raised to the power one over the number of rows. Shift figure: 16.9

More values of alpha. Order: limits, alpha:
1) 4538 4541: 15.4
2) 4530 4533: 14.7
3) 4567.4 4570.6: 16.9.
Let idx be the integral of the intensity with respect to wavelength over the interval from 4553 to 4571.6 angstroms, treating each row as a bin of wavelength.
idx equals 309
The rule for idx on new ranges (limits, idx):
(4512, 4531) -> 298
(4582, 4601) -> 309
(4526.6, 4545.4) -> 284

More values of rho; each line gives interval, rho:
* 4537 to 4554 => 15.5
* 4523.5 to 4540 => 15.0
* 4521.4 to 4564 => 15.6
